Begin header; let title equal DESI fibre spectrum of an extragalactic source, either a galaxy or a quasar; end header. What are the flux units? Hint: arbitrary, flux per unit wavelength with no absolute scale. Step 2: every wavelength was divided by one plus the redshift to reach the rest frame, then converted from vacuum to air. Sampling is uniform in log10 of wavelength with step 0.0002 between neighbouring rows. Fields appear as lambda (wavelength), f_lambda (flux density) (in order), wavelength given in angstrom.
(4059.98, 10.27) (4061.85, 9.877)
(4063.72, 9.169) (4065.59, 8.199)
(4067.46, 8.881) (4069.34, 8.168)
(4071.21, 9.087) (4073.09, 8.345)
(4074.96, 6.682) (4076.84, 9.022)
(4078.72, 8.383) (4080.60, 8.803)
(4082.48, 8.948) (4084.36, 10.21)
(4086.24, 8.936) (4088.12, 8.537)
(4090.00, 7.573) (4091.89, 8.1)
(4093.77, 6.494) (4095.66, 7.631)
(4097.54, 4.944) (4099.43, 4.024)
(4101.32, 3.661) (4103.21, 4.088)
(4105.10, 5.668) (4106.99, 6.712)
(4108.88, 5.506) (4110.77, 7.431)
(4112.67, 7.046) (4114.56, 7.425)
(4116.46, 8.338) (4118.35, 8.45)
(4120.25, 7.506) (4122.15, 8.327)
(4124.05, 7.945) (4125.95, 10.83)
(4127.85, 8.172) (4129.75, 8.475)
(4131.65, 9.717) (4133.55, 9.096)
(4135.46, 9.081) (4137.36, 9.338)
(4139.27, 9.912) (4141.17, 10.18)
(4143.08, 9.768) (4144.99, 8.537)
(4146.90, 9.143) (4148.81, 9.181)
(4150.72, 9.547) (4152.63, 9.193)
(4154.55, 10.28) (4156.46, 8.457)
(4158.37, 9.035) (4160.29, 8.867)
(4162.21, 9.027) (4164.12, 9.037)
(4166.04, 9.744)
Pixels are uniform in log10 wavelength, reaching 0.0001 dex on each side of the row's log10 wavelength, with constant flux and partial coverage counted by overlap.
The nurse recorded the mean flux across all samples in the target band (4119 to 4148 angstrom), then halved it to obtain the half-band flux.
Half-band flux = 4.53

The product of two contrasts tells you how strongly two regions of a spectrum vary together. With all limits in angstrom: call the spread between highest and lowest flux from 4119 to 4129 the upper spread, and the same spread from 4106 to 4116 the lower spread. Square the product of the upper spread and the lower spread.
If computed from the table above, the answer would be 41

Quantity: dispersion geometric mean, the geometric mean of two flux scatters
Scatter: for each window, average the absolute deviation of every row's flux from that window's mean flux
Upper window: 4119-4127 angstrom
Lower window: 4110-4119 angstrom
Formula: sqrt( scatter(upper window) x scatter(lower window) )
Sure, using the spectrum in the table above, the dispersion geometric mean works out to 0.76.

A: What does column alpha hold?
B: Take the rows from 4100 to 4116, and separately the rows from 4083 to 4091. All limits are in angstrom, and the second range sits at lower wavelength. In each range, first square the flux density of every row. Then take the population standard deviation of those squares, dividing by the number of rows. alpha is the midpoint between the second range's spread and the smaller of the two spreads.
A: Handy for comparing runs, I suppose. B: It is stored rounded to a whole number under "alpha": 16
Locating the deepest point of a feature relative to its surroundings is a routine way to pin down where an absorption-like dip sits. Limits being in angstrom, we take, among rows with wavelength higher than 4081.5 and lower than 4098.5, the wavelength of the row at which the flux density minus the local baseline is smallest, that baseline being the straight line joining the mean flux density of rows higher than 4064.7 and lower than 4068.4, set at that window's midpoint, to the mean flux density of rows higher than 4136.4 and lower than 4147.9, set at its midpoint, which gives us 4097.54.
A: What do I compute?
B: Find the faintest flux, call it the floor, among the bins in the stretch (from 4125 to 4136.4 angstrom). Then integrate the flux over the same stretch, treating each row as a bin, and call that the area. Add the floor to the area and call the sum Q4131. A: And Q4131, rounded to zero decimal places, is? 113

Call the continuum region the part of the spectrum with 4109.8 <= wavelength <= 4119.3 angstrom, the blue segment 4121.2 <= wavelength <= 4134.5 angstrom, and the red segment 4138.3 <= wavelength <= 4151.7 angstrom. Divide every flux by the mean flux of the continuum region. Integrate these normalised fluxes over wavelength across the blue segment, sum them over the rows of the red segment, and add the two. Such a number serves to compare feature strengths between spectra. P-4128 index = 23.9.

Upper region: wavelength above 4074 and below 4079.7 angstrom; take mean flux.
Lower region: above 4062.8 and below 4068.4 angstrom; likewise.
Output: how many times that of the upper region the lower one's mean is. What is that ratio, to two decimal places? 1.09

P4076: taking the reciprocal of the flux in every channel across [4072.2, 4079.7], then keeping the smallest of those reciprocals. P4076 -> 0.111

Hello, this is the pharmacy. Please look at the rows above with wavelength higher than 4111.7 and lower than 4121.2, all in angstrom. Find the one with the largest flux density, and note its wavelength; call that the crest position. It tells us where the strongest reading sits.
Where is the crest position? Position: 4118.35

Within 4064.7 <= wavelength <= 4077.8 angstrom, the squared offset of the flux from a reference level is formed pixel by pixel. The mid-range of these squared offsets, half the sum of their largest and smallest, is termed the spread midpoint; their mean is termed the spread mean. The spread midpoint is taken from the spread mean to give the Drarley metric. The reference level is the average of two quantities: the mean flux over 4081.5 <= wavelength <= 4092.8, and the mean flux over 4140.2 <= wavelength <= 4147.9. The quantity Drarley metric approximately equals -1.7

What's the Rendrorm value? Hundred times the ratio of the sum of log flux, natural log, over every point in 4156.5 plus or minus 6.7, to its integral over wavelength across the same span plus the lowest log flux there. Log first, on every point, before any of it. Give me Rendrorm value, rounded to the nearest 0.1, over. 48.7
